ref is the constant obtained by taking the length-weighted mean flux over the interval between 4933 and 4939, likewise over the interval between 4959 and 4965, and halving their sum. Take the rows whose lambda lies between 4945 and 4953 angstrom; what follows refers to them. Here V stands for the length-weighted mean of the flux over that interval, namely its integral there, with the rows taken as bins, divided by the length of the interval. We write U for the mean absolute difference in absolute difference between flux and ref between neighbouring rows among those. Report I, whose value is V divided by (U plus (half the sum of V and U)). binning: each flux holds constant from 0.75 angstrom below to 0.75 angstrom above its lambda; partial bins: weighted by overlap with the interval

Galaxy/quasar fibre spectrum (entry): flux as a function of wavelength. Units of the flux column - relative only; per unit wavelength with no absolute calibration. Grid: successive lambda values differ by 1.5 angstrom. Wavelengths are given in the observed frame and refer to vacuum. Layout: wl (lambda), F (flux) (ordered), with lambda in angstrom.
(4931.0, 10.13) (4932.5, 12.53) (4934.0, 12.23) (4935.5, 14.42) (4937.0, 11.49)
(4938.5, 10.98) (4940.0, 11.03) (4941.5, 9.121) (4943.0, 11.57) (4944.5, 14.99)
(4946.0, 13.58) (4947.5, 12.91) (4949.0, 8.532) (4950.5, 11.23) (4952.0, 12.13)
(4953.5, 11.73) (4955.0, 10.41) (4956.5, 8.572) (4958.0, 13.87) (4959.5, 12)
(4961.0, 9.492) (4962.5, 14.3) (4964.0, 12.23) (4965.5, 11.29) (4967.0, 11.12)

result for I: 1.37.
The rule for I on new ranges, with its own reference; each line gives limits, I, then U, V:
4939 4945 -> 1.27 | 2.2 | 11.5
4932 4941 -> 1.62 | 0.9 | 12.0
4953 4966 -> 1.42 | 1.6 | 11.5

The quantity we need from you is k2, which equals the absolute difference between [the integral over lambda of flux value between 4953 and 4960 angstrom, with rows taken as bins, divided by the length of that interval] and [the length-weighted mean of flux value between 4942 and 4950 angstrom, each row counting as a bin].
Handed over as 0.91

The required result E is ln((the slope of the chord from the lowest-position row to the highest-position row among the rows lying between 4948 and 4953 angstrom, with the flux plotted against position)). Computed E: 0.2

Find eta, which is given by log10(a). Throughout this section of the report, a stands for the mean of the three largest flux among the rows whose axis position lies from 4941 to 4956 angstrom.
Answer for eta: 1.14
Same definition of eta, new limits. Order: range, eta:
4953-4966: 1.13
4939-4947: 1.13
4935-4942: 1.09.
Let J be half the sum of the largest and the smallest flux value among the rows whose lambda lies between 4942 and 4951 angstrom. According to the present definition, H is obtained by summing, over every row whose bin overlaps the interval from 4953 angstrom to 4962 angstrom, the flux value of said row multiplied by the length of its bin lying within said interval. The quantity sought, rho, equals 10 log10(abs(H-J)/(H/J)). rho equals 10.2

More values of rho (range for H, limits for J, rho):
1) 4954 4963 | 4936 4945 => 10.3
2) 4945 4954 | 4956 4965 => 10.1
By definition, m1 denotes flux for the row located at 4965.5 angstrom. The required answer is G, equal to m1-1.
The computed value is 10.3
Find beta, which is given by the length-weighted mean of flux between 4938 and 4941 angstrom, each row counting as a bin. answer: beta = 10.9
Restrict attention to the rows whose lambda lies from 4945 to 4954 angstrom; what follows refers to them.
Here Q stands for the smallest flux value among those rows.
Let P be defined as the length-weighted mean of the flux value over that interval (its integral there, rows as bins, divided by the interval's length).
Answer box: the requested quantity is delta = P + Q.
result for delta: 20.3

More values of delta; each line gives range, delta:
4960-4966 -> 21.3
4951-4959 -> 19.9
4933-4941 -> 22.9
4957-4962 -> 21.2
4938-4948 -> 21.2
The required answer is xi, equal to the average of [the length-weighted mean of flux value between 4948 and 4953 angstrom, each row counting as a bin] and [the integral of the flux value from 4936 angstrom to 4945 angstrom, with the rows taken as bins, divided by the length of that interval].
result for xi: 11.2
